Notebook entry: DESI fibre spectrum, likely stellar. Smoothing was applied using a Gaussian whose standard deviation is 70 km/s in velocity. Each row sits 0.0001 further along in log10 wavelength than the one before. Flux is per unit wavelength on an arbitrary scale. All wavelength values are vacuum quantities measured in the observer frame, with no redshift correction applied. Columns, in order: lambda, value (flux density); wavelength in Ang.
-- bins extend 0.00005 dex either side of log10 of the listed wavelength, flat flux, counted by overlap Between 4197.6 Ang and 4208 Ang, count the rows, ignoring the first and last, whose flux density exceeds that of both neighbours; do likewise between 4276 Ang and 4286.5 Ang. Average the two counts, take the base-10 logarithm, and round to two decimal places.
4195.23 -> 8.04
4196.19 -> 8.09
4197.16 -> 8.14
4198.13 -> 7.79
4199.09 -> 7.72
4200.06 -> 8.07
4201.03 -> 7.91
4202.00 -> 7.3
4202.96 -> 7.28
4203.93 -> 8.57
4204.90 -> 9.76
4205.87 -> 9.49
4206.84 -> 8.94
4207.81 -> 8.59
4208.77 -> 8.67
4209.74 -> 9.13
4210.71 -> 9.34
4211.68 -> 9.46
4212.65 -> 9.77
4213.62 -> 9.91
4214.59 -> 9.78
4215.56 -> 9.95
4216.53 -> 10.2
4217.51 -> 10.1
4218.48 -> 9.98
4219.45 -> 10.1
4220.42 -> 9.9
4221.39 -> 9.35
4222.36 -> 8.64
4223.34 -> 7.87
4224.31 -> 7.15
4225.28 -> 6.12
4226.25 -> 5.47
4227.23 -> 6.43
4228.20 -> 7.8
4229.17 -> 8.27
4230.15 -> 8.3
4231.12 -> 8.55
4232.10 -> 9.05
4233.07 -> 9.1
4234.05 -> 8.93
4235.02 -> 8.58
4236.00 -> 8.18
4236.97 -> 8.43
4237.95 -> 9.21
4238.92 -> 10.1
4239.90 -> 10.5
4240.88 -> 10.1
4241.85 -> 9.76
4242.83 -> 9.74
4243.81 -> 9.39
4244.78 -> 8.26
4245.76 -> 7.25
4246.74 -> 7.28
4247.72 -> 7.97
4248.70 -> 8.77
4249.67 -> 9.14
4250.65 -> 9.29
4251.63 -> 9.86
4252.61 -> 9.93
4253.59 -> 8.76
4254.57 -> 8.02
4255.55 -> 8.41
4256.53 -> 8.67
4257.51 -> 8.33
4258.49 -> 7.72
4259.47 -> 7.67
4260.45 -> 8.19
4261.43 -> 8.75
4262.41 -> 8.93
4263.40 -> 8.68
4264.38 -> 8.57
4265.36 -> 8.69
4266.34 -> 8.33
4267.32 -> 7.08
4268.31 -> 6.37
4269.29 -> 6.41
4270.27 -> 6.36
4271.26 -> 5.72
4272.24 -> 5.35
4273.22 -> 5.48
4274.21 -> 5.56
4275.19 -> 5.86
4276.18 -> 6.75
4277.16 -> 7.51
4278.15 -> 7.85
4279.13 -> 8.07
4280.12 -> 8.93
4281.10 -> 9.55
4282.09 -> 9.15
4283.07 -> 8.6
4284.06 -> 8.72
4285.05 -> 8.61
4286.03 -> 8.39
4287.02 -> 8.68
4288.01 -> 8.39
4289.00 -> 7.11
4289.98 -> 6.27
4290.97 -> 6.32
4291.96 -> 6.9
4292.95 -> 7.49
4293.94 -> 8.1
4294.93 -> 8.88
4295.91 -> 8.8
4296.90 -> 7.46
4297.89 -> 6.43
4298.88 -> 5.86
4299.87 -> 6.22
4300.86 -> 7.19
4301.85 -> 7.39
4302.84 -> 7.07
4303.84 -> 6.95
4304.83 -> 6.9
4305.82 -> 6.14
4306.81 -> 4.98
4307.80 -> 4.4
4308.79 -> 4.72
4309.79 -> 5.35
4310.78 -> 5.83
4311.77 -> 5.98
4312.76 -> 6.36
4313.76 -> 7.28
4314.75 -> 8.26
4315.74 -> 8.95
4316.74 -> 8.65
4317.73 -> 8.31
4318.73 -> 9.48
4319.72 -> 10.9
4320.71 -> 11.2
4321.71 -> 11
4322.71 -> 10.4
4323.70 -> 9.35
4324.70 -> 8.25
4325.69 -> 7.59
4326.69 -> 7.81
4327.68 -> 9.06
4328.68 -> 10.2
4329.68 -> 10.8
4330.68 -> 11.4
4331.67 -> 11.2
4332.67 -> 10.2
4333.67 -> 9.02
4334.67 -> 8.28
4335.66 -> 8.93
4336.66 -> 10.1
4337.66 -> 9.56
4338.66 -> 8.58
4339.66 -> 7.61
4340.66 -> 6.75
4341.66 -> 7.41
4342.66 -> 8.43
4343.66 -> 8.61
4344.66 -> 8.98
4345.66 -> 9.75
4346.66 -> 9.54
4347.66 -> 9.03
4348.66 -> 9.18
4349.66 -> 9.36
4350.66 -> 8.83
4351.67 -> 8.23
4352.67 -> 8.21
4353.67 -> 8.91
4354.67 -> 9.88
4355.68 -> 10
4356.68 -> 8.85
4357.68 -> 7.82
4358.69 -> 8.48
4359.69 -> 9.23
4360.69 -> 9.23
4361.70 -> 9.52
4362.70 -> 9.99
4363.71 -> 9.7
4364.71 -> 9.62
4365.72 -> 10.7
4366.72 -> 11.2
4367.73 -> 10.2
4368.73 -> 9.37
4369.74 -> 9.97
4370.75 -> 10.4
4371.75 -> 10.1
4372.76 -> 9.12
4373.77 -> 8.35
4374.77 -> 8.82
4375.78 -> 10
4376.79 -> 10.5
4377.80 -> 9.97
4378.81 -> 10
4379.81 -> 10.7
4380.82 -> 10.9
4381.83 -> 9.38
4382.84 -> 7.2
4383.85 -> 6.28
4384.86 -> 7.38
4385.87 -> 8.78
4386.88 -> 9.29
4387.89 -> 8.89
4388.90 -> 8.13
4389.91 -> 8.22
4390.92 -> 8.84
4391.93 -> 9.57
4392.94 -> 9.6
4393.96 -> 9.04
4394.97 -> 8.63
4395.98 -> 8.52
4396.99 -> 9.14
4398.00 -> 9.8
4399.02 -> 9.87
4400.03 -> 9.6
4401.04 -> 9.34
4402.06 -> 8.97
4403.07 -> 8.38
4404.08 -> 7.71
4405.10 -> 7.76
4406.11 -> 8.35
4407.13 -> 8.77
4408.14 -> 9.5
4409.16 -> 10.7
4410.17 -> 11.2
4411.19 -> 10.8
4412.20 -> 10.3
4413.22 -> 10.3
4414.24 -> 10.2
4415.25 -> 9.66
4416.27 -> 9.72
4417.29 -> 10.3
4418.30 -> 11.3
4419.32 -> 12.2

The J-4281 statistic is 0.30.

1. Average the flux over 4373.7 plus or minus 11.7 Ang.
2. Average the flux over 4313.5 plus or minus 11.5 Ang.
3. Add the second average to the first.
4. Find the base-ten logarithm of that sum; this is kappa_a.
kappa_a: 1.24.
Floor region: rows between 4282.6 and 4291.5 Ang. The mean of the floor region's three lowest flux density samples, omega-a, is 6.57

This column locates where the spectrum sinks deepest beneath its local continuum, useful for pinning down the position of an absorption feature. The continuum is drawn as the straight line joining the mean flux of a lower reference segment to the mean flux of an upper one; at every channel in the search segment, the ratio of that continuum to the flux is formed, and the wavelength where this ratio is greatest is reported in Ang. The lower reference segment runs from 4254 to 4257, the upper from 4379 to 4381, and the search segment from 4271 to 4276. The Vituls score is 4272.24 Ang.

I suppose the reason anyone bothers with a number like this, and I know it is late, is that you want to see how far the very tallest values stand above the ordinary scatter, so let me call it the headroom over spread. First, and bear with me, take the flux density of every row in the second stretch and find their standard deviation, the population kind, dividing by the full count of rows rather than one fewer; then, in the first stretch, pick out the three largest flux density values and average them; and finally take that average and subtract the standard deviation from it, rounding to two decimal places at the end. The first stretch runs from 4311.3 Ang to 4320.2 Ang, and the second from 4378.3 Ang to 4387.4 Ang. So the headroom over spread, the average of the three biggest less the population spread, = 8.25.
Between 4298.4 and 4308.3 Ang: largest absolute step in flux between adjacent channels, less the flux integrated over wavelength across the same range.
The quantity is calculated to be -61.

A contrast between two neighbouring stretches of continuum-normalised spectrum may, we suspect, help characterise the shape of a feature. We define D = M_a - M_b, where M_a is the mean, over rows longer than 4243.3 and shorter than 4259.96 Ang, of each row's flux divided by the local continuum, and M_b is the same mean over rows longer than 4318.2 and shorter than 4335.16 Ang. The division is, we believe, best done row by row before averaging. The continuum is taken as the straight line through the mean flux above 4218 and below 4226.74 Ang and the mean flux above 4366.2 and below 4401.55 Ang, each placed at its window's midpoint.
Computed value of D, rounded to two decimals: -0.09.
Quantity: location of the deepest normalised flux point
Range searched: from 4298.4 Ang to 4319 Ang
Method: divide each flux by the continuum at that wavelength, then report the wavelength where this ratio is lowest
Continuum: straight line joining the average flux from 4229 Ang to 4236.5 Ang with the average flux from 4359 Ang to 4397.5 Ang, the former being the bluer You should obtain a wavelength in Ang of 4307.80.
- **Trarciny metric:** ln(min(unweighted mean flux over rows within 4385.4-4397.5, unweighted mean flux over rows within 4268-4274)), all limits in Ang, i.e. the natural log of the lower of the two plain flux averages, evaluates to 1.78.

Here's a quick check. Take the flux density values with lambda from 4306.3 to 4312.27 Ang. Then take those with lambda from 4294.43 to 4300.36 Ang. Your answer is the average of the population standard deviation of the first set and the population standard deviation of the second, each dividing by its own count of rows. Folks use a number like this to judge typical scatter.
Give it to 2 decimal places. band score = 0.89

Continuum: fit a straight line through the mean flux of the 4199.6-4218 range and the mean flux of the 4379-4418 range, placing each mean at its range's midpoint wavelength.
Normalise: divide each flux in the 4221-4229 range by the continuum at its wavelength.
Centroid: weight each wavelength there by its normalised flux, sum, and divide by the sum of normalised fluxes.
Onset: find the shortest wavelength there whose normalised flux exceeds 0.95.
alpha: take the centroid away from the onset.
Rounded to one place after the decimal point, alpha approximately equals -3.2 Ang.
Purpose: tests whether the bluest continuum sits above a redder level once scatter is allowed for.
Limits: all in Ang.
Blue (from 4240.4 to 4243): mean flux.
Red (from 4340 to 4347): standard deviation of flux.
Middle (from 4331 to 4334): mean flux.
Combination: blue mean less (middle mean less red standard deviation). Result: 1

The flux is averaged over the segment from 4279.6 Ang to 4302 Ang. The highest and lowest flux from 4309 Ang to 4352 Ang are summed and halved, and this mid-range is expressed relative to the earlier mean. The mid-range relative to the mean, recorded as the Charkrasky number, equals 1.07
